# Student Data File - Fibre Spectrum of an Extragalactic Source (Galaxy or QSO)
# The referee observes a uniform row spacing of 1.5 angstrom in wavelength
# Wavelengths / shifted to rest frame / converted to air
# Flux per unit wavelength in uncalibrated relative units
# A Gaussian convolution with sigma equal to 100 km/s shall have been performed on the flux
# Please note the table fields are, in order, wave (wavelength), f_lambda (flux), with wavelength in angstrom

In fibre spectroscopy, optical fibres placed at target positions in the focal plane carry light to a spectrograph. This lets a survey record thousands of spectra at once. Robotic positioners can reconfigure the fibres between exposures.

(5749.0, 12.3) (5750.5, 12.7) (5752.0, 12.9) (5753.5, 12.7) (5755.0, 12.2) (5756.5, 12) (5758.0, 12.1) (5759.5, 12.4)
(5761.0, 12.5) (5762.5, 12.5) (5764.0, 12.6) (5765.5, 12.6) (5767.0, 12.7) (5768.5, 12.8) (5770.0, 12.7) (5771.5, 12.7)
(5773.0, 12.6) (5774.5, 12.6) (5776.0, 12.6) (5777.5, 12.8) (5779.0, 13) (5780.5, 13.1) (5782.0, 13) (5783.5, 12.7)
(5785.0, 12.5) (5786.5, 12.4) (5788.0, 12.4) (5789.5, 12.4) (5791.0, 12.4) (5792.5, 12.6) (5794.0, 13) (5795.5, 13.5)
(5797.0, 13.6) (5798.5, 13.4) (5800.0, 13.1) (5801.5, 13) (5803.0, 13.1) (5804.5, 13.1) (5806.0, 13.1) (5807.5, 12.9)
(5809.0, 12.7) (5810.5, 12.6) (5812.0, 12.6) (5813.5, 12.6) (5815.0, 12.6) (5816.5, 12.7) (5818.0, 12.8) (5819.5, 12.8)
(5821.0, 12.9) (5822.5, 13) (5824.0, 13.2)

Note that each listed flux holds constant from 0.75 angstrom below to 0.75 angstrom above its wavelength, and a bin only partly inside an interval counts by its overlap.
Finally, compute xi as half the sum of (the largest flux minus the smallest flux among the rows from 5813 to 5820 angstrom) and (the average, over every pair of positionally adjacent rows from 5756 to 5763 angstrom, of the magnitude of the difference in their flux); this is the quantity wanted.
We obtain 0.16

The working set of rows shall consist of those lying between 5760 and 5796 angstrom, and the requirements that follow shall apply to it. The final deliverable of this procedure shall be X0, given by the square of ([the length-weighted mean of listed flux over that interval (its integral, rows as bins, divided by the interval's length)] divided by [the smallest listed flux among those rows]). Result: 1.05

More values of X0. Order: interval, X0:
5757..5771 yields 1.07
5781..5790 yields 1.03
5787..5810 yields 1.09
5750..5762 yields 1.07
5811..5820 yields 1.01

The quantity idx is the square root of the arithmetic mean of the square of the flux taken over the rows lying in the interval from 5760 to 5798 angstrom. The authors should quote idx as 12.74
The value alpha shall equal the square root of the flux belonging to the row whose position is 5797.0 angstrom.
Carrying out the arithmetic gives 3.69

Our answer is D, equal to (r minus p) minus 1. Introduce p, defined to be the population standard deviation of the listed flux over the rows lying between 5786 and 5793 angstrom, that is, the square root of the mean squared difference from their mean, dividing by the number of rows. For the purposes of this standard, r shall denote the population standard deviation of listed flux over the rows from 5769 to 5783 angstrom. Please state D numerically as -0.89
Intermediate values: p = 0.08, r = 0.19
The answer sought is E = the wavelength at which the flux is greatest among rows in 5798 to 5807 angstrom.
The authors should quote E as 5798.5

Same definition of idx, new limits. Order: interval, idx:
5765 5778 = 12.68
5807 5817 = 12.67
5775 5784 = 12.87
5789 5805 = 13.02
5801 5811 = 12.93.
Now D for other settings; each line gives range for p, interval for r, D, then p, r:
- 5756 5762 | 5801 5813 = -1.00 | 0.21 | 0.21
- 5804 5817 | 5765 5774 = -1.13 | 0.20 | 0.07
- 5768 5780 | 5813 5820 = -1.04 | 0.13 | 0.09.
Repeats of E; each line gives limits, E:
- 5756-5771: 5768.5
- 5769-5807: 5797.0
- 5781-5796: 5795.5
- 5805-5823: 5806.0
